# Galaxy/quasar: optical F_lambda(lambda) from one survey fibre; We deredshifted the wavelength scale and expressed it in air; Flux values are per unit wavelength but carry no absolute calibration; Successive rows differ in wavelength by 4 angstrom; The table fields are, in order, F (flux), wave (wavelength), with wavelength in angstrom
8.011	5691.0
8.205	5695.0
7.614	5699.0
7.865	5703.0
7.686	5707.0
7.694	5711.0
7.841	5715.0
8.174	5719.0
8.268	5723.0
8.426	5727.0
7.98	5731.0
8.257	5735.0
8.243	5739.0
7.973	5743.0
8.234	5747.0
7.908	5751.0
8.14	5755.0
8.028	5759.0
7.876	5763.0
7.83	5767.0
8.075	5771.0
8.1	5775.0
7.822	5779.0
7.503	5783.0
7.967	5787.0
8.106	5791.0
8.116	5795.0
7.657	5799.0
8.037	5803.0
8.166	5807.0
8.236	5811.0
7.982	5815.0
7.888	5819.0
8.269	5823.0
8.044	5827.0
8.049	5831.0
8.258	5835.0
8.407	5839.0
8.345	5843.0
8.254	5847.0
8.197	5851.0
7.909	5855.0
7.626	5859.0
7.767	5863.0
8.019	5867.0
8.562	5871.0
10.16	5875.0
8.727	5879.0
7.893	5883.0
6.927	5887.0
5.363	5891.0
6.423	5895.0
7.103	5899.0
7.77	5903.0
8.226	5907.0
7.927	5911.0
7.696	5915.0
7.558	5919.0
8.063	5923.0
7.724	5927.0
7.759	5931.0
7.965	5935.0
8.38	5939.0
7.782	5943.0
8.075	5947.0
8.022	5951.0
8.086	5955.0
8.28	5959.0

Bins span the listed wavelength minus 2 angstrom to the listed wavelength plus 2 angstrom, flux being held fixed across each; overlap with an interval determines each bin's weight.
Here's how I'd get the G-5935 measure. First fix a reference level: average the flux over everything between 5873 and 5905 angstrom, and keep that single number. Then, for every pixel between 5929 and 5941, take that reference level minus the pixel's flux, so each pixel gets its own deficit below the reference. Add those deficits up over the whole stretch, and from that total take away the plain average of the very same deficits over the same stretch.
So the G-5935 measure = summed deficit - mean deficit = -0.98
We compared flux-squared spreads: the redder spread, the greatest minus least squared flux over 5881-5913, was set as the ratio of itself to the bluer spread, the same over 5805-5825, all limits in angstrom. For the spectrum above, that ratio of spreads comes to 6.32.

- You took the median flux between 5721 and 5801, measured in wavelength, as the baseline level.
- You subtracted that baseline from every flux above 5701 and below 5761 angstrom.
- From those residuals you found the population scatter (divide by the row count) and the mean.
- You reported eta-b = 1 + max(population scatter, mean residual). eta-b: 1.22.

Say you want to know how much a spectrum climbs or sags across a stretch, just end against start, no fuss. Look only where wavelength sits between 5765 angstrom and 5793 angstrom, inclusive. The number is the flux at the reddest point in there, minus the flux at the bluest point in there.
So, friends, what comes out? 0.3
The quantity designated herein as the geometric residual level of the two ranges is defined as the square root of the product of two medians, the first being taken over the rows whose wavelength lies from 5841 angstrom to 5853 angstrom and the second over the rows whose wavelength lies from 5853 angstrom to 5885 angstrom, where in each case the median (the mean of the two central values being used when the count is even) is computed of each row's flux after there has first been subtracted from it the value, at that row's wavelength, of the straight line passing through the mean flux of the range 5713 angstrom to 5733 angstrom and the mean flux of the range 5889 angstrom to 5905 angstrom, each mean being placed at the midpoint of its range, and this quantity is 1.1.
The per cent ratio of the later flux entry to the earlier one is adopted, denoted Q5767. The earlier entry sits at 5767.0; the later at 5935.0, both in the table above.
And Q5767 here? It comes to 102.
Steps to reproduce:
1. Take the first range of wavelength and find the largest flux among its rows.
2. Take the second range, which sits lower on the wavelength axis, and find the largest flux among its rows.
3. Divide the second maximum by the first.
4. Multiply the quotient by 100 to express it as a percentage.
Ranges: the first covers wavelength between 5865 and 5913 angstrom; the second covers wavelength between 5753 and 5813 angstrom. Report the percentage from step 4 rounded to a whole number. 81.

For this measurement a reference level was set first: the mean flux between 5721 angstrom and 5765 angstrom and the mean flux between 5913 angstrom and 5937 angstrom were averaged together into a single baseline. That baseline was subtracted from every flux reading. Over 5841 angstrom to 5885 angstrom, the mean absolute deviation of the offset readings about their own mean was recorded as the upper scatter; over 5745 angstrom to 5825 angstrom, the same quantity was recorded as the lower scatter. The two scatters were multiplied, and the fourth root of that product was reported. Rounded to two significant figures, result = 0.52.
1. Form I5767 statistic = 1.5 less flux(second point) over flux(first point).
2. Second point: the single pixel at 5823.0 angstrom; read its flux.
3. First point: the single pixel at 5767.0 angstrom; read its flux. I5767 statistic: 0.444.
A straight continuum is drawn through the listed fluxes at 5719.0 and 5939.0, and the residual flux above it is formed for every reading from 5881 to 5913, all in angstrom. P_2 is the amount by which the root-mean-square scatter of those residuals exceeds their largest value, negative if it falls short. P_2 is 1.6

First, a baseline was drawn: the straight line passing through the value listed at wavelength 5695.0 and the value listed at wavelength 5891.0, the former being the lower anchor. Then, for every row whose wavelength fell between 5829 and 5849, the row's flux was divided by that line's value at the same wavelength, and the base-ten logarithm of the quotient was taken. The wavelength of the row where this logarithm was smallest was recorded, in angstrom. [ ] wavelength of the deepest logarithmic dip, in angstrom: 5831.0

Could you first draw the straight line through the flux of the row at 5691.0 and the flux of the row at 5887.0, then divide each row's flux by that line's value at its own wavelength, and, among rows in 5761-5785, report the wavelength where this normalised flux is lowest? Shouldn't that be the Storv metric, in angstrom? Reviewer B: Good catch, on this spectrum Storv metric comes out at 5783.0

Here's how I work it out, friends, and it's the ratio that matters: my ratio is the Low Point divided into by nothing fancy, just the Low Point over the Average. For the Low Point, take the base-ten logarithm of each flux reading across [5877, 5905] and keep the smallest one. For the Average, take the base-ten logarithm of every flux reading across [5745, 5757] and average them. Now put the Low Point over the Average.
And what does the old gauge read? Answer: 0.80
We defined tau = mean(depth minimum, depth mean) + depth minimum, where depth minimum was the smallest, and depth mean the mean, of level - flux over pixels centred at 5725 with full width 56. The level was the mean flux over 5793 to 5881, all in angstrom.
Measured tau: -0.22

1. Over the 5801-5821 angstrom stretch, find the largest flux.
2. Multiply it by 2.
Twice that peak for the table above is 16.5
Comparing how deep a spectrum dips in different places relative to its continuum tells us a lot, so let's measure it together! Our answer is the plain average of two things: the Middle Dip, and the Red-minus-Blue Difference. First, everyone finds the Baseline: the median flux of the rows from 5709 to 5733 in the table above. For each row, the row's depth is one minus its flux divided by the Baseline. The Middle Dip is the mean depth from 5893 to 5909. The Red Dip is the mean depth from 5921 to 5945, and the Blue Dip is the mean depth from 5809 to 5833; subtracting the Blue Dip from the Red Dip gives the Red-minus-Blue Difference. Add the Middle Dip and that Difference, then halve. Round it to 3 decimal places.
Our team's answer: 0.051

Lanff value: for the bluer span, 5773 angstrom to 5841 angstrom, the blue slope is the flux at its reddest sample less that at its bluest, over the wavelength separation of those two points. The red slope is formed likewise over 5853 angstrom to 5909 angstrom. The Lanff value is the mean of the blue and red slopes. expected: 0.005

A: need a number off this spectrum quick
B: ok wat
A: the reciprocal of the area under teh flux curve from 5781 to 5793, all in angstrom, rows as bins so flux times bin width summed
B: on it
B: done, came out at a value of 0.0106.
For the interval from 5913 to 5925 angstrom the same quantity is 0.0107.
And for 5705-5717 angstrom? 0.0108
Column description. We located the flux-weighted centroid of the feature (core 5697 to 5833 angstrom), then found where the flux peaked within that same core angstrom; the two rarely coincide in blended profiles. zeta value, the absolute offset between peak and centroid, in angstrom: 38.2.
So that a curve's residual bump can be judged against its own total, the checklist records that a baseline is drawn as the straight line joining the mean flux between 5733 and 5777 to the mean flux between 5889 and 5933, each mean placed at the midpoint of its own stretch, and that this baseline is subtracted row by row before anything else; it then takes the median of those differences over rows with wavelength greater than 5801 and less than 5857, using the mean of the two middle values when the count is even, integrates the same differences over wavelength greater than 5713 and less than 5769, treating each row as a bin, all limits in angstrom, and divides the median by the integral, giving -0.192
